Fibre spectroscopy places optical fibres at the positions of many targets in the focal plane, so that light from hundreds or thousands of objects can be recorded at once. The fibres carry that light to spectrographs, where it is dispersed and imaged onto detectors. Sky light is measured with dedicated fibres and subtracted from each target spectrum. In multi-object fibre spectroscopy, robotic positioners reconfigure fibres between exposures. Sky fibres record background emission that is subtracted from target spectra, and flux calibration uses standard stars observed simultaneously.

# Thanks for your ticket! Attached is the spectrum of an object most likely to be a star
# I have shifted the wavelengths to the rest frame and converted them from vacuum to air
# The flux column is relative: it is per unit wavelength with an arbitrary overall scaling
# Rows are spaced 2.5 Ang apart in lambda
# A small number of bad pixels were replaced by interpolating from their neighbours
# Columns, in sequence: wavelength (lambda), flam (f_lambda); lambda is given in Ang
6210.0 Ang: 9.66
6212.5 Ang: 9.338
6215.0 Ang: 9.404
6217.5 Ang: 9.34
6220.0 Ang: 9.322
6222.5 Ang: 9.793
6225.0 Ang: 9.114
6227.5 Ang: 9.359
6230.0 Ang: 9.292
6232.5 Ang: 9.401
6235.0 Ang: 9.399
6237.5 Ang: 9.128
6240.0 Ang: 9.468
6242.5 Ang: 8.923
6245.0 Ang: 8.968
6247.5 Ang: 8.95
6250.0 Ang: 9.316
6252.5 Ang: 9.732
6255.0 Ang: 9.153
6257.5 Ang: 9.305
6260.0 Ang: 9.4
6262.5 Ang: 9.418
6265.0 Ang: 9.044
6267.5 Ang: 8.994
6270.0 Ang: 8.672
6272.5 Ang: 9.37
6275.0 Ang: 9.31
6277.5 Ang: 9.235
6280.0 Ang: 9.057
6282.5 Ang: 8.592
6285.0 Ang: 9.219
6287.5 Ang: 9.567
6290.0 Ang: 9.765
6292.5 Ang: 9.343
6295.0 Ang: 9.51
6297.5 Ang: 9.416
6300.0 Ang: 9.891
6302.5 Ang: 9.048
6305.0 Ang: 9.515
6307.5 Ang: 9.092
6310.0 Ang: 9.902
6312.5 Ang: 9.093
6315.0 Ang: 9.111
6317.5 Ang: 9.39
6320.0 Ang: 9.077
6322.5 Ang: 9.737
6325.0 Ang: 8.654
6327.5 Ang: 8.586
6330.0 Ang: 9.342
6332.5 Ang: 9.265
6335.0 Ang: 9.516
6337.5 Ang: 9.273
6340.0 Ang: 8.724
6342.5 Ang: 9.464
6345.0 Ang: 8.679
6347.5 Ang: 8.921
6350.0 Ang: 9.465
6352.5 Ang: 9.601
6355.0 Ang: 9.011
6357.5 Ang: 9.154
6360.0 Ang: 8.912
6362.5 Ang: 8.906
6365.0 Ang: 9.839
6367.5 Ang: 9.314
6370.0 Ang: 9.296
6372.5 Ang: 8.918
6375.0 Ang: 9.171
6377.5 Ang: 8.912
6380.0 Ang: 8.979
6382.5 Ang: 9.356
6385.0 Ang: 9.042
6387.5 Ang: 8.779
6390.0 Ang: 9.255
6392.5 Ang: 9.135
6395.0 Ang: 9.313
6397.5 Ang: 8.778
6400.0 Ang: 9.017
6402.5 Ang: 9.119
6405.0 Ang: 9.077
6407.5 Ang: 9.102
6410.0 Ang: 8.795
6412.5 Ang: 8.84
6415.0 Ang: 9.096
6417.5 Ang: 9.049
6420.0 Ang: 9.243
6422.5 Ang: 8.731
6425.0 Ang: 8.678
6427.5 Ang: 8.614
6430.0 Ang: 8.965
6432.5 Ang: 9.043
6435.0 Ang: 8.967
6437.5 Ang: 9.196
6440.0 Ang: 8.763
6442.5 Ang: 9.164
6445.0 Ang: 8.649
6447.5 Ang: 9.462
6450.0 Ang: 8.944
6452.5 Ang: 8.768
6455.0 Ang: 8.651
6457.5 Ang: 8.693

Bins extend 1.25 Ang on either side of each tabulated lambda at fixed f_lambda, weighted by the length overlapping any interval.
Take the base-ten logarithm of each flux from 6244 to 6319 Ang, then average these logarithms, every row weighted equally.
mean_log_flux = 0.967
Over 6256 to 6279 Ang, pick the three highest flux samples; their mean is 9.40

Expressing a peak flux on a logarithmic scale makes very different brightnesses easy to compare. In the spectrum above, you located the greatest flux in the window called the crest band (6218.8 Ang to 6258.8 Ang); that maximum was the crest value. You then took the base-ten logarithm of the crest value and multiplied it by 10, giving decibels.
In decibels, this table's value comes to 9.91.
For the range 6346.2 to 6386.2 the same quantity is 9.93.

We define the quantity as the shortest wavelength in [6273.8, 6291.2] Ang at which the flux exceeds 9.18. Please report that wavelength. 6275.0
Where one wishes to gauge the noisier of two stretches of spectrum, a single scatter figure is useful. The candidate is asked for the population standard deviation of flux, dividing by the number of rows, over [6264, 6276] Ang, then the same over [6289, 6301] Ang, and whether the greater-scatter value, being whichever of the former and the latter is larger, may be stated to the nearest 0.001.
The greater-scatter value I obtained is 0.250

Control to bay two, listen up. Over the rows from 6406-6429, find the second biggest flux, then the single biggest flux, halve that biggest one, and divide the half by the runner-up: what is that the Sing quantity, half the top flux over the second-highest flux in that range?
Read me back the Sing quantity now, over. 0.508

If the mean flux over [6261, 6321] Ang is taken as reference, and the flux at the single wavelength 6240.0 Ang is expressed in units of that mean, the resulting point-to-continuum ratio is 1.02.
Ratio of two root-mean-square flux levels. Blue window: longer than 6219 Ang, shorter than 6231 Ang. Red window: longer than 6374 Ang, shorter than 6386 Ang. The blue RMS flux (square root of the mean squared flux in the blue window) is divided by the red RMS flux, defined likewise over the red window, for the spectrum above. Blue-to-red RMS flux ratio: 1.031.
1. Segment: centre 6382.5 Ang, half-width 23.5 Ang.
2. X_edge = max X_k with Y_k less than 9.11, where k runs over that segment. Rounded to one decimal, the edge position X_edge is 6405.0 Ang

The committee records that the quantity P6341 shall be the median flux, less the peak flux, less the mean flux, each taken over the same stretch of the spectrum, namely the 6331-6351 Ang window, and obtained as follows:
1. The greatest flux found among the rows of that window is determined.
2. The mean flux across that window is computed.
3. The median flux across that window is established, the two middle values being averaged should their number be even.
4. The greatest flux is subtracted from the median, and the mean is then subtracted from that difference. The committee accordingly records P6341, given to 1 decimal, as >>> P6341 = -9.4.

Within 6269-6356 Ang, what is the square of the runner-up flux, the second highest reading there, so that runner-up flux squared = 97.8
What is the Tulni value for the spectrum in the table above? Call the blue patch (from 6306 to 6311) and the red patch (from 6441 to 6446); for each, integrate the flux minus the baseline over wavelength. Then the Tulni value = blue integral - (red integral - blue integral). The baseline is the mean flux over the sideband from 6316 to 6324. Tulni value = 3.4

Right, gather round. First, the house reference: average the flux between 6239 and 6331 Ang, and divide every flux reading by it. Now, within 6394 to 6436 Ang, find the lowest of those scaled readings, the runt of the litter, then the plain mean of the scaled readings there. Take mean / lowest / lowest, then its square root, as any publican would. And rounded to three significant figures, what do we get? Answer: 1.06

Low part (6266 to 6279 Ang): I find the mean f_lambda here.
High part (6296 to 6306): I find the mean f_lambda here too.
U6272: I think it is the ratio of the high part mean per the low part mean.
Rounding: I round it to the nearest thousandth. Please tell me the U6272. 1.039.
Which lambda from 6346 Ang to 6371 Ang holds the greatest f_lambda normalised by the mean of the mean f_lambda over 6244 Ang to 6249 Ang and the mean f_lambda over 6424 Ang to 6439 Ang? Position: 6365.0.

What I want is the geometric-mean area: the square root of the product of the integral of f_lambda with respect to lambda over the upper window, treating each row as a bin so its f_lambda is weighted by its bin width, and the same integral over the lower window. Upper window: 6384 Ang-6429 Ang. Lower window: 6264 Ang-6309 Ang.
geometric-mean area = 410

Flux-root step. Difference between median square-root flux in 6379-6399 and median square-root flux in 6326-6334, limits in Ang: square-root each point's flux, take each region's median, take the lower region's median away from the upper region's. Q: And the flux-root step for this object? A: -0.029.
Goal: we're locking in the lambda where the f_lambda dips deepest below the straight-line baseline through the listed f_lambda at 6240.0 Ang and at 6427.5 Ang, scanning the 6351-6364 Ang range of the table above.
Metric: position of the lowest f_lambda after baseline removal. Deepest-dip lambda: 6360.0 Ang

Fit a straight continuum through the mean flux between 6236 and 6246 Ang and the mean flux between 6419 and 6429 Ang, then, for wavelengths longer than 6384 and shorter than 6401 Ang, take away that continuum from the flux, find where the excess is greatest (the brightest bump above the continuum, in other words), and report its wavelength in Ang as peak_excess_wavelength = 6395.0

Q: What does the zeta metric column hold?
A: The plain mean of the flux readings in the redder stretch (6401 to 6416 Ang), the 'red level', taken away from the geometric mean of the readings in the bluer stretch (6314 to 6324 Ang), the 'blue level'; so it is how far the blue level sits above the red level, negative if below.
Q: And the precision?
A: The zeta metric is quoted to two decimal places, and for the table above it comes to 0.32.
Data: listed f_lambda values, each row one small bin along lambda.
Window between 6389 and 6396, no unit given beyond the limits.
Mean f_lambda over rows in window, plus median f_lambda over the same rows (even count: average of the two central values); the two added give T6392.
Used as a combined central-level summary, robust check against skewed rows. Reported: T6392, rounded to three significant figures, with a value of 18.5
